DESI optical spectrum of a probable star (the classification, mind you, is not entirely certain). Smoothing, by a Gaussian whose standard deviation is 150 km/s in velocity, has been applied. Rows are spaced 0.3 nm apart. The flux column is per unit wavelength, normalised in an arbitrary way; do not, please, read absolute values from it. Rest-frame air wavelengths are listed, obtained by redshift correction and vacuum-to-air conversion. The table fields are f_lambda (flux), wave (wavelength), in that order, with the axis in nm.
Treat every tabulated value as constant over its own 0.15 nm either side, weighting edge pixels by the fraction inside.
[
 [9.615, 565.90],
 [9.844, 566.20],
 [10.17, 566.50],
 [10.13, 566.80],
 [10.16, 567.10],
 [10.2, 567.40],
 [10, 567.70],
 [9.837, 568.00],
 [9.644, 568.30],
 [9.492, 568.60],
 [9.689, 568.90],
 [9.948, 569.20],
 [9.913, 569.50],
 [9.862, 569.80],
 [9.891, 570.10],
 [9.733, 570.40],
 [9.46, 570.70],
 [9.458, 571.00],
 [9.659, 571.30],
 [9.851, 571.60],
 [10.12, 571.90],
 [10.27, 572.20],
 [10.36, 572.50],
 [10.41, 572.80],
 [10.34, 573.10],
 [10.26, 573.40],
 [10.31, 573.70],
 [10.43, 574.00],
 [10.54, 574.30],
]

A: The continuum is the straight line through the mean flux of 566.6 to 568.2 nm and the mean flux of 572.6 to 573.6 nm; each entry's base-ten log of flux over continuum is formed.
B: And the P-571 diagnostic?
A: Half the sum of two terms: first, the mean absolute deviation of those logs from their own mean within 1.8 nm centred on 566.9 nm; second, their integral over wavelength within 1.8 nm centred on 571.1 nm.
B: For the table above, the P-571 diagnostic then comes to -0.019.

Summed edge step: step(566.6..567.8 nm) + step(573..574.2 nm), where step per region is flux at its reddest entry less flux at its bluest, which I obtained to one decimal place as 0.0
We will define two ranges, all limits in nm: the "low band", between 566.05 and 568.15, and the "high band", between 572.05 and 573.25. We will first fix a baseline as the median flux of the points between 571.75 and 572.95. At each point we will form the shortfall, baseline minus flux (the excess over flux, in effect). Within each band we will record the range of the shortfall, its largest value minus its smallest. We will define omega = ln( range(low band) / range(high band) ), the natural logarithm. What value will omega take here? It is 1.0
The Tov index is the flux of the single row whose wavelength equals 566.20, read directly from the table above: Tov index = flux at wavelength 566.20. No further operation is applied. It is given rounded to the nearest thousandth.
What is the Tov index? 9.844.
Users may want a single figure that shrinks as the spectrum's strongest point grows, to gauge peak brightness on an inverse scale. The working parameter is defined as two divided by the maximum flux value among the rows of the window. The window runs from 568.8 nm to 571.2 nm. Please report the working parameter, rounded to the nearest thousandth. 0.201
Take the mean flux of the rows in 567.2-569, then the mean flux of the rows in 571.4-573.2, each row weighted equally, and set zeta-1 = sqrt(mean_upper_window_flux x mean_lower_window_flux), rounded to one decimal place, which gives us 10.0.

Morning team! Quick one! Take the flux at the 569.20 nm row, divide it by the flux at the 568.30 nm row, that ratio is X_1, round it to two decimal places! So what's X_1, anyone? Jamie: 1.03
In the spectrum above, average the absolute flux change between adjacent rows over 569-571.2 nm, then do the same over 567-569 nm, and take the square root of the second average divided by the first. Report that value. 1.31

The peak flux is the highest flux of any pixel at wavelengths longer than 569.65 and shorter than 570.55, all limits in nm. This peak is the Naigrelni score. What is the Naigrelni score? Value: 9.891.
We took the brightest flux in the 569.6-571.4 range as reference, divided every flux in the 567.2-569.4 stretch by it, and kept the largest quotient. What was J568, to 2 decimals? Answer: 1.03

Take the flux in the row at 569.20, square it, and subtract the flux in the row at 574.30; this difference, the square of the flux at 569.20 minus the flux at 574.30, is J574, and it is 88.4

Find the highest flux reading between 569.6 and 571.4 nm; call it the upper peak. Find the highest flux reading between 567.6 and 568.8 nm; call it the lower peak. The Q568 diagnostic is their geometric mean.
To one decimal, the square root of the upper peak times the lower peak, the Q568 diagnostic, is 9.9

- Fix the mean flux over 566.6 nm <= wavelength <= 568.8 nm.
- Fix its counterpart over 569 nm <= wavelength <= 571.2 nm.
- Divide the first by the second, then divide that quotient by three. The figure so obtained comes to 0.339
